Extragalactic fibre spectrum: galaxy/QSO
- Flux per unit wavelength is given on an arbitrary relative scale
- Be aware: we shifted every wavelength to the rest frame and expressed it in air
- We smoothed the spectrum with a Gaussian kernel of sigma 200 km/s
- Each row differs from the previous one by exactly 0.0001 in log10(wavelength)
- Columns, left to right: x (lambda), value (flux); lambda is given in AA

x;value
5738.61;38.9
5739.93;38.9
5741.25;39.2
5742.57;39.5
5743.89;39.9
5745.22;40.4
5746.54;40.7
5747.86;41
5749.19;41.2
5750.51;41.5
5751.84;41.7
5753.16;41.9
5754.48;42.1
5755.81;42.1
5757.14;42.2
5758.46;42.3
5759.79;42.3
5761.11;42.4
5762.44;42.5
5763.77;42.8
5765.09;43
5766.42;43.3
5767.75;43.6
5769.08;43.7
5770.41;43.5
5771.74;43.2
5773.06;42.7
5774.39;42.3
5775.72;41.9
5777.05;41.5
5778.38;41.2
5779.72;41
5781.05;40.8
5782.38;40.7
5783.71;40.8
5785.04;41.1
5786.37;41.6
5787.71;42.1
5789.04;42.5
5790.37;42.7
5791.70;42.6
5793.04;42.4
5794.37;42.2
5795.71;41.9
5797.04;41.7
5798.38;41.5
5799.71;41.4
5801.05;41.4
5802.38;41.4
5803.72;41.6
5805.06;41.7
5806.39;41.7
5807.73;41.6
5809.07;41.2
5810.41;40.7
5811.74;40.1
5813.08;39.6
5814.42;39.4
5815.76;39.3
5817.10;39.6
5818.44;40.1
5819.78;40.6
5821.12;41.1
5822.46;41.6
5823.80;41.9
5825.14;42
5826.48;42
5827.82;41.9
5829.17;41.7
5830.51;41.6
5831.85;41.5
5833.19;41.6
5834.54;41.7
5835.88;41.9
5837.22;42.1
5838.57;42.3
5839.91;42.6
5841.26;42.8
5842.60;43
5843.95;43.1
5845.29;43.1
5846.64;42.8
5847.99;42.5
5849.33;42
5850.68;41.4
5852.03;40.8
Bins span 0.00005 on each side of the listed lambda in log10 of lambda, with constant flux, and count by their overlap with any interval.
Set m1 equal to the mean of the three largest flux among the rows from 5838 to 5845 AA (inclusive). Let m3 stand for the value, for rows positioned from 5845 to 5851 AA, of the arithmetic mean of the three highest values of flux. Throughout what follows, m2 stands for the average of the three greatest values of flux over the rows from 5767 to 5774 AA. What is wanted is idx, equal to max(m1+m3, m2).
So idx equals 85.8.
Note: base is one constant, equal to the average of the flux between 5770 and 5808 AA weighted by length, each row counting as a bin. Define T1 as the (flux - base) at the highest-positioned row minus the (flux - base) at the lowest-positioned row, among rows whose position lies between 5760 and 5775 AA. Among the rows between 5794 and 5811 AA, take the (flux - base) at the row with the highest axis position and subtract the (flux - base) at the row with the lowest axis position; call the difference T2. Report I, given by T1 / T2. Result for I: 0.1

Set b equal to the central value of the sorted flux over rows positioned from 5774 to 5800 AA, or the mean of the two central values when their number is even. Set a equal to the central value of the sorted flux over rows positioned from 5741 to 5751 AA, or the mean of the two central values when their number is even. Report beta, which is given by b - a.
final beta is 1.1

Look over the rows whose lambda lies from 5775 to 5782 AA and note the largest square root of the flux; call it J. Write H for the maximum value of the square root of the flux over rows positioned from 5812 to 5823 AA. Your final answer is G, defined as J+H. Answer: 12.92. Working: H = 6.45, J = 6.47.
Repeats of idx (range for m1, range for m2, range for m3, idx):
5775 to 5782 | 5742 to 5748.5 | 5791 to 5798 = 83.9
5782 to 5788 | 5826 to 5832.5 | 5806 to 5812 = 83.1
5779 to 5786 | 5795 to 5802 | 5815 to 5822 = 81.6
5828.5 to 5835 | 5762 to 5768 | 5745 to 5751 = 82.9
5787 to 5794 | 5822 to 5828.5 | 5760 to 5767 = 85.6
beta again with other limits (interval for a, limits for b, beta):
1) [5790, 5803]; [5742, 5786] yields 0.1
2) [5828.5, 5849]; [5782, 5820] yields -0.9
